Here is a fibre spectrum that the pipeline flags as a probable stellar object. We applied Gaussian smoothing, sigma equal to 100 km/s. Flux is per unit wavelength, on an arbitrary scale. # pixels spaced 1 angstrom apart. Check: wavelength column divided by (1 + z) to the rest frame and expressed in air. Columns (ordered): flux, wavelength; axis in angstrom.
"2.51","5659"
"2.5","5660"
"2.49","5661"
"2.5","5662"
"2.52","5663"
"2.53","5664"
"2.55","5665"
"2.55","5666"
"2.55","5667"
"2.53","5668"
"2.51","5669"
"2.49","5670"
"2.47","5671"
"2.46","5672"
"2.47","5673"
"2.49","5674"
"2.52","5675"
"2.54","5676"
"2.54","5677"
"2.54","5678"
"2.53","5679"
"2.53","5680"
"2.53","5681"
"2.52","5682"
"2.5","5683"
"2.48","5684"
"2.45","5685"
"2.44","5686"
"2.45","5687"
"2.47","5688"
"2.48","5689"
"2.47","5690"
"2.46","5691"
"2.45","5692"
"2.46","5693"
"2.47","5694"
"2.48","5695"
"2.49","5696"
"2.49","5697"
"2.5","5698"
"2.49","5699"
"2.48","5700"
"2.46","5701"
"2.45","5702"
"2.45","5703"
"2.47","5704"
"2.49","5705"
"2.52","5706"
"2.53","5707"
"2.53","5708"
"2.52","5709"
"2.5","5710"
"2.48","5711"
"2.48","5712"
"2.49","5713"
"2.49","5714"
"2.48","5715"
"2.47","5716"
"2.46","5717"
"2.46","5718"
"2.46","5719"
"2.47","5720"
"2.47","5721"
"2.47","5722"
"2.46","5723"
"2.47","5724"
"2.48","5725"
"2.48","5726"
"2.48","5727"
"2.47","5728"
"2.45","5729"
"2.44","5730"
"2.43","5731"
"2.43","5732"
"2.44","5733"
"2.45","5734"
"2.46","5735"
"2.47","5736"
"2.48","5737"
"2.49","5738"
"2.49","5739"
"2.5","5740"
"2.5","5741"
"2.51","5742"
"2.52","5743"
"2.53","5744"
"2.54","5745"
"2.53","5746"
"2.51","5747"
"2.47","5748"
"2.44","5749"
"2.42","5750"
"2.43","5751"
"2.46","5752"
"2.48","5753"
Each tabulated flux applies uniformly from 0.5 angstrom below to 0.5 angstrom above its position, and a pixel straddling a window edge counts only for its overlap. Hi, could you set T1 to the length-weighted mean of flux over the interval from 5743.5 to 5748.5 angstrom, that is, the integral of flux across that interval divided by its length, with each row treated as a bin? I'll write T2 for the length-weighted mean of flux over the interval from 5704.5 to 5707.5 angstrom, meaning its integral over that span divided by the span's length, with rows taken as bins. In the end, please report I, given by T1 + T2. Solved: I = 5.03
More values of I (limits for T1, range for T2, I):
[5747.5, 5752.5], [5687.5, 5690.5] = 4.92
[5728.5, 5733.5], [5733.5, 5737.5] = 4.90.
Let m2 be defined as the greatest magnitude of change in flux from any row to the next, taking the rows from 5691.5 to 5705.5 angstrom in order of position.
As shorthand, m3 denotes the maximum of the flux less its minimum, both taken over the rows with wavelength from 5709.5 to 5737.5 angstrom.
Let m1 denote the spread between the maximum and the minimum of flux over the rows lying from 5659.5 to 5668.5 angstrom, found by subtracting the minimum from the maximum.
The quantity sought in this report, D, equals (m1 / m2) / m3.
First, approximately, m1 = 0.06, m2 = 0.020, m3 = 0.070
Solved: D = 43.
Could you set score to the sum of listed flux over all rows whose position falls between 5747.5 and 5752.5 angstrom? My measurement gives 12.2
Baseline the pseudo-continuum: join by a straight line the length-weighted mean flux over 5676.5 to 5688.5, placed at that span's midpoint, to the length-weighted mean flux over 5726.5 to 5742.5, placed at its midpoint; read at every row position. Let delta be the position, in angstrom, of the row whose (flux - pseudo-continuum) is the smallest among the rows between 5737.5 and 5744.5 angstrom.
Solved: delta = 5738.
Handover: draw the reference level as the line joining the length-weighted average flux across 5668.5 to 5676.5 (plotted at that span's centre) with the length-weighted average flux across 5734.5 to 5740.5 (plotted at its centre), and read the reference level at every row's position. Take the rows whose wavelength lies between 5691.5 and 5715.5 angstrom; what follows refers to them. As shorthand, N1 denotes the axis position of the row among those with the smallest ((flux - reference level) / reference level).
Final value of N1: 5692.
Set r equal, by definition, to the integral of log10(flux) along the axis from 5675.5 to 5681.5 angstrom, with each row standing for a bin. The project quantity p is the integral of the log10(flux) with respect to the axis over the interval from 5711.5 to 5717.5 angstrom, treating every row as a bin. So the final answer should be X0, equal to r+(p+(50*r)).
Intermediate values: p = 2.365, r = 2.42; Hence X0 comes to 126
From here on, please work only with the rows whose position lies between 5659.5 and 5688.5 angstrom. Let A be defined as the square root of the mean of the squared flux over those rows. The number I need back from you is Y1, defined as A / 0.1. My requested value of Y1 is 25.1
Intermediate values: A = 2.505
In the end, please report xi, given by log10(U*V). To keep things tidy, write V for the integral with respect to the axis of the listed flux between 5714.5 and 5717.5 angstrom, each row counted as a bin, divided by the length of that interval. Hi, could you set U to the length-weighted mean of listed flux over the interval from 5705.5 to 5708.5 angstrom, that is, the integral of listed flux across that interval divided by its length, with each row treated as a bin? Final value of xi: 0.795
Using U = 2.53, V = 2.47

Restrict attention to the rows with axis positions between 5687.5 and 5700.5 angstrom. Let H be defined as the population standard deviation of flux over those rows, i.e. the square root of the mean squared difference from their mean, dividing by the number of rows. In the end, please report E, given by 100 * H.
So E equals 1.4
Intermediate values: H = 0.014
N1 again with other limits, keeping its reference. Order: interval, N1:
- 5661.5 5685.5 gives 5685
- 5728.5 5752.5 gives 5750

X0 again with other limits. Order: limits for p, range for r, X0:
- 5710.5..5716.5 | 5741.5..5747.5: 125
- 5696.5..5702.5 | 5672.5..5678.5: 125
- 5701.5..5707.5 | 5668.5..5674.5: 123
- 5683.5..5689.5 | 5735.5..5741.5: 123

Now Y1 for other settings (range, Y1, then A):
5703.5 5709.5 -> 25.1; 2.510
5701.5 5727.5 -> 24.8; 2.481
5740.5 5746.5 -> 25.2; 2.522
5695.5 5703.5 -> 24.8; 2.476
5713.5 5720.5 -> 24.7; 2.470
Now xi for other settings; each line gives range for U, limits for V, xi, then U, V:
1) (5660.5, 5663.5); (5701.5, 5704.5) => 0.789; 2.50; 2.46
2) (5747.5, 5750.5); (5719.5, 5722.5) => 0.781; 2.44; 2.47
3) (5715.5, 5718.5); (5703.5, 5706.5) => 0.788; 2.46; 2.49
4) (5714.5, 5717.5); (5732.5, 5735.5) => 0.782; 2.47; 2.45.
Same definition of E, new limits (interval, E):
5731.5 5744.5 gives 3.0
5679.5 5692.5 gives 3.0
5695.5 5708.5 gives 2.6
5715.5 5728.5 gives 0.7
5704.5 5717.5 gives 2.2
